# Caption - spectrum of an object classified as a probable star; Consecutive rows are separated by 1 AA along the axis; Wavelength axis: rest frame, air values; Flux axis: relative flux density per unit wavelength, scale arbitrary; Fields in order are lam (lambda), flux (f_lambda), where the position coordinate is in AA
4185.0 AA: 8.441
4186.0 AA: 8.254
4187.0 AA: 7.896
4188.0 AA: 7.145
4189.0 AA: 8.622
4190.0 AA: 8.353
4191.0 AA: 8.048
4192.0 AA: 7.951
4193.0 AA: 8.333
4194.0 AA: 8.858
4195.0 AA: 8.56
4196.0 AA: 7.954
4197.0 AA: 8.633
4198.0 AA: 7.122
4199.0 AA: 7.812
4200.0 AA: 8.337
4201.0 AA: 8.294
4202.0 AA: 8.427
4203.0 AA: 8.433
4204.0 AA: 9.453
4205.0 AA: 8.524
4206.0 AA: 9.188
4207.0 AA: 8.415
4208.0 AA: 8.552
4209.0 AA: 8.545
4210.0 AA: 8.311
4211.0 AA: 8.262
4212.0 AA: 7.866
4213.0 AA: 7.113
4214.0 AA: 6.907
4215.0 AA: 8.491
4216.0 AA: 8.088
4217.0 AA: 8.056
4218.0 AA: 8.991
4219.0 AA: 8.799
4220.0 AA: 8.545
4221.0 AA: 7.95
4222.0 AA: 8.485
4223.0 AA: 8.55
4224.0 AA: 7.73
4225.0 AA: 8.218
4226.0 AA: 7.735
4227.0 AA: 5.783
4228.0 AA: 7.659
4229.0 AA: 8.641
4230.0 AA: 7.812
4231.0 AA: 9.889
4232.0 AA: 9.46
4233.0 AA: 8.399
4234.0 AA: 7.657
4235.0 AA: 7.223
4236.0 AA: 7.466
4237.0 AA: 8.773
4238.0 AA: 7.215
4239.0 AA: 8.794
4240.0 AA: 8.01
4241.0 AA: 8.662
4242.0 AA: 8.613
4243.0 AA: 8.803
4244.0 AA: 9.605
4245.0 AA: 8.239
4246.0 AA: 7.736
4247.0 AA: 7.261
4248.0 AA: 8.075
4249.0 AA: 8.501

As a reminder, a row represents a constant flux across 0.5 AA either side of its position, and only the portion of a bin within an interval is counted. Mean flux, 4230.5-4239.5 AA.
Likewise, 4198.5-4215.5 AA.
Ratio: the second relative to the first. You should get 0.996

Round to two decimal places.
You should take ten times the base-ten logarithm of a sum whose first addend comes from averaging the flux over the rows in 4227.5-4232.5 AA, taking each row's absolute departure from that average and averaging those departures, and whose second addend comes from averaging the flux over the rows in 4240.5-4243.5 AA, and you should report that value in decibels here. 9.77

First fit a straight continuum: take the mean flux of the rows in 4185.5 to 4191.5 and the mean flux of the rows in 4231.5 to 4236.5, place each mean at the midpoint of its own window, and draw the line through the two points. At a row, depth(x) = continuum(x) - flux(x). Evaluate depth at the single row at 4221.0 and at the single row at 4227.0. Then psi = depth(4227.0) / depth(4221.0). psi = 23.9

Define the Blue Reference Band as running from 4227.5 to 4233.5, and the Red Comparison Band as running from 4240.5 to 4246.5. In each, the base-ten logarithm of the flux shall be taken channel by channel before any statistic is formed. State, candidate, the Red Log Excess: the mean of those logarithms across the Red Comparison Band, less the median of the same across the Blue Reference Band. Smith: 0.00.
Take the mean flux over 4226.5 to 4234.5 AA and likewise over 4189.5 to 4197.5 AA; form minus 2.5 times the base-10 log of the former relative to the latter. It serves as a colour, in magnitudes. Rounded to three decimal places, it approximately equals 0.023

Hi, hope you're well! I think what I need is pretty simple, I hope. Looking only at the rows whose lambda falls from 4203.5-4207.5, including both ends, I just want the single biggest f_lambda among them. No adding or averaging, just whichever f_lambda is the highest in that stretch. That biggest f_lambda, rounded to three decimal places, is 9.453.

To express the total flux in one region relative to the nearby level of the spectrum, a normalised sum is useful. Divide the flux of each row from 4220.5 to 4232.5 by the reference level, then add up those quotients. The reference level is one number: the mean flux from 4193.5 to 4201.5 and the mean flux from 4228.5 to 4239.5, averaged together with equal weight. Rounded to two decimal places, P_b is 11.87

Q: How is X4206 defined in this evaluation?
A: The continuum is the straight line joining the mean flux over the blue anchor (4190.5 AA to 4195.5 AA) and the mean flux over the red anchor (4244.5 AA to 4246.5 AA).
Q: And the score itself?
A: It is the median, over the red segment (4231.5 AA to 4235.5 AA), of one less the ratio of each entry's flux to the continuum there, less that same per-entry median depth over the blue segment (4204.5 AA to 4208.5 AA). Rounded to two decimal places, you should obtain 0.04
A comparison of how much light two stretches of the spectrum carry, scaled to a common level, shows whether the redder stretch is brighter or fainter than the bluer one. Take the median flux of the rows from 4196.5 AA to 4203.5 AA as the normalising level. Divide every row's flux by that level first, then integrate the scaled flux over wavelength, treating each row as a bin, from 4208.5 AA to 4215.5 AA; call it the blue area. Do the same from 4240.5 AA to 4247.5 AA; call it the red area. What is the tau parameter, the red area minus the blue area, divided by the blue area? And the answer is 0.062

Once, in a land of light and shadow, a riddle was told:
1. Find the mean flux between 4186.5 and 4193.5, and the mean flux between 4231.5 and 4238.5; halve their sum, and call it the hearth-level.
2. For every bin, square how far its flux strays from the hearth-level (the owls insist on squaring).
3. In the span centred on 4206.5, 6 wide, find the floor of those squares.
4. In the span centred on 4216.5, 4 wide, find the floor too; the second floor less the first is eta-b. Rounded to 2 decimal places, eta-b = -0.14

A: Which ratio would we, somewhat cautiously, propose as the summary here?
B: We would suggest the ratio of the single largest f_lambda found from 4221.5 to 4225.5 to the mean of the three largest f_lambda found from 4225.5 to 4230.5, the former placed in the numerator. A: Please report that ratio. 1.06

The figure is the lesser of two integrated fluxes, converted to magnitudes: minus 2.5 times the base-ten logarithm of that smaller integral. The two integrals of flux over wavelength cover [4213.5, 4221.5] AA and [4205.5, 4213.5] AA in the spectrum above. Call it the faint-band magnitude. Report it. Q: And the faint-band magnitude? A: -4.546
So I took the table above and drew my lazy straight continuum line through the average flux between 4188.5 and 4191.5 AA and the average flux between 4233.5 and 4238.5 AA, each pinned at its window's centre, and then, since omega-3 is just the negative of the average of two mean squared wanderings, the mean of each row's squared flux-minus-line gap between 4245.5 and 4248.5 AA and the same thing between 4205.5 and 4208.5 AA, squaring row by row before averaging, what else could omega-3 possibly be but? -0.32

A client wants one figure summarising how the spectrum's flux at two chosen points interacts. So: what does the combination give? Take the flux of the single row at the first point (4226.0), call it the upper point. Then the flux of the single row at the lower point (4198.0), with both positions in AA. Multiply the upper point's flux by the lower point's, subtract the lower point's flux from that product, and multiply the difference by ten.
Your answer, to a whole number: 480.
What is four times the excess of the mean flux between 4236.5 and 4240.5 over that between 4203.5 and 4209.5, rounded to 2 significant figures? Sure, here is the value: -2.3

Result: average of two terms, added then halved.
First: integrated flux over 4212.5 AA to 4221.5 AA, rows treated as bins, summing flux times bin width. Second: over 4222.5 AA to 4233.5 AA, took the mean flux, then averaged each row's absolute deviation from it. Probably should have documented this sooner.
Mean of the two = 37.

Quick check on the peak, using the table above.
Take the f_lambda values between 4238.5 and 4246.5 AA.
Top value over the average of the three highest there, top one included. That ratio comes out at 1.06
